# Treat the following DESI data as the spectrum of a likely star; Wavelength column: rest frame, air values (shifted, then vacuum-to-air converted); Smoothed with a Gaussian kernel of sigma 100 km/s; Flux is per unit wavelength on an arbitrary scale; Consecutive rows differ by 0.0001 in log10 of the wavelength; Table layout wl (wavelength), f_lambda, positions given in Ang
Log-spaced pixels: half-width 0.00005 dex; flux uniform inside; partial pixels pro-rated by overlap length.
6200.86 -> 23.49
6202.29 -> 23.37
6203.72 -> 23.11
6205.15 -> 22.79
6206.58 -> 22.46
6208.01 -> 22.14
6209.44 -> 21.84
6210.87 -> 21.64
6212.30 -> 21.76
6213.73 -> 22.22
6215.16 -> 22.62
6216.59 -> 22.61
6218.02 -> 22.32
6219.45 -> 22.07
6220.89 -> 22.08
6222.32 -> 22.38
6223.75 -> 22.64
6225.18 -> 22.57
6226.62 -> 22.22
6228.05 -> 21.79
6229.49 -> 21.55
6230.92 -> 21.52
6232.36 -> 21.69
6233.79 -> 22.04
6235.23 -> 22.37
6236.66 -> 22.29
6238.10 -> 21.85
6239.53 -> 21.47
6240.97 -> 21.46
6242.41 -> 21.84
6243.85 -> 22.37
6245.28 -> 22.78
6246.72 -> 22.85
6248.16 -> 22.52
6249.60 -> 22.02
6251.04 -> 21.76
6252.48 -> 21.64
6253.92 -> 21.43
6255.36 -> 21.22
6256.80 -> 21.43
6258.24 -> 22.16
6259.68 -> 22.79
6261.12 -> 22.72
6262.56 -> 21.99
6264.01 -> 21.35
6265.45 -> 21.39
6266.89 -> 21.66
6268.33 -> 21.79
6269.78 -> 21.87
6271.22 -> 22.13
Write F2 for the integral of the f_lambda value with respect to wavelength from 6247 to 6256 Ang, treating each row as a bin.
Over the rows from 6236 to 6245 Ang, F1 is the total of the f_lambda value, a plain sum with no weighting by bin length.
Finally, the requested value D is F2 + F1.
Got 328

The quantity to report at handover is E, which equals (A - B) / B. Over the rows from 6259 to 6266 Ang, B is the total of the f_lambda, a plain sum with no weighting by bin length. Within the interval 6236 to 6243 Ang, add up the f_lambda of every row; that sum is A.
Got -0.012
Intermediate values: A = 109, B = 110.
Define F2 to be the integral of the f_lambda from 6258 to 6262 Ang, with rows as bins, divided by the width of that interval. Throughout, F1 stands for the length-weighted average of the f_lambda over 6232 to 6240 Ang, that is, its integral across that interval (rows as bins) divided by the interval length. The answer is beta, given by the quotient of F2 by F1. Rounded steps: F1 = 22.0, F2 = 22.6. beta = 1.03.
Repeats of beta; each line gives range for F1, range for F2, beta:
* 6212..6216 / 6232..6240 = 0.99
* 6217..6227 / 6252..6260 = 0.97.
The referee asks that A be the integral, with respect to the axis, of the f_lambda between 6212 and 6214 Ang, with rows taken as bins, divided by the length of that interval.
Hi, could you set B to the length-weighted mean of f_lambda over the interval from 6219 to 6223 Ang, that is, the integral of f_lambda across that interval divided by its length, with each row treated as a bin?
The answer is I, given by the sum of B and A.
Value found 44.15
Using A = 22.0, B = 22.2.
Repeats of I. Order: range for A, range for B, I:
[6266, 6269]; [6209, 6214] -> 43.59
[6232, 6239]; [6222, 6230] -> 44.27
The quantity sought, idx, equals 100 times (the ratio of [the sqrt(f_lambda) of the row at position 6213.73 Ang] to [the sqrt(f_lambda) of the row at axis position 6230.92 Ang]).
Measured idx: 101.6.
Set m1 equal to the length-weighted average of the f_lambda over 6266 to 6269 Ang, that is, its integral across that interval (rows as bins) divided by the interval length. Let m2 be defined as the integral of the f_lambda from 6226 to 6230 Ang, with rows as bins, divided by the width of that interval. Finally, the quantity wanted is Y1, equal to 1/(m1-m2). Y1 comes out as -10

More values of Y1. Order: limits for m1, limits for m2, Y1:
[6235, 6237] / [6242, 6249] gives -10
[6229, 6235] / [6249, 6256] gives 7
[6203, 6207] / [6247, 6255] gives 1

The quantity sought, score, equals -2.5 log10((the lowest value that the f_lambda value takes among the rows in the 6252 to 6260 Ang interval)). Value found -3.32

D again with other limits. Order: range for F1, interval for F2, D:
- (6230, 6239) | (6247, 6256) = 328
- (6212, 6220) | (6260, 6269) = 330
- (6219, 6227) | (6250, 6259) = 329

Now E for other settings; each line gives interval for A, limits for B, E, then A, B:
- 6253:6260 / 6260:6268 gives -0.001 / 109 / 109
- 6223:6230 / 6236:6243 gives 0.017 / 111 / 109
